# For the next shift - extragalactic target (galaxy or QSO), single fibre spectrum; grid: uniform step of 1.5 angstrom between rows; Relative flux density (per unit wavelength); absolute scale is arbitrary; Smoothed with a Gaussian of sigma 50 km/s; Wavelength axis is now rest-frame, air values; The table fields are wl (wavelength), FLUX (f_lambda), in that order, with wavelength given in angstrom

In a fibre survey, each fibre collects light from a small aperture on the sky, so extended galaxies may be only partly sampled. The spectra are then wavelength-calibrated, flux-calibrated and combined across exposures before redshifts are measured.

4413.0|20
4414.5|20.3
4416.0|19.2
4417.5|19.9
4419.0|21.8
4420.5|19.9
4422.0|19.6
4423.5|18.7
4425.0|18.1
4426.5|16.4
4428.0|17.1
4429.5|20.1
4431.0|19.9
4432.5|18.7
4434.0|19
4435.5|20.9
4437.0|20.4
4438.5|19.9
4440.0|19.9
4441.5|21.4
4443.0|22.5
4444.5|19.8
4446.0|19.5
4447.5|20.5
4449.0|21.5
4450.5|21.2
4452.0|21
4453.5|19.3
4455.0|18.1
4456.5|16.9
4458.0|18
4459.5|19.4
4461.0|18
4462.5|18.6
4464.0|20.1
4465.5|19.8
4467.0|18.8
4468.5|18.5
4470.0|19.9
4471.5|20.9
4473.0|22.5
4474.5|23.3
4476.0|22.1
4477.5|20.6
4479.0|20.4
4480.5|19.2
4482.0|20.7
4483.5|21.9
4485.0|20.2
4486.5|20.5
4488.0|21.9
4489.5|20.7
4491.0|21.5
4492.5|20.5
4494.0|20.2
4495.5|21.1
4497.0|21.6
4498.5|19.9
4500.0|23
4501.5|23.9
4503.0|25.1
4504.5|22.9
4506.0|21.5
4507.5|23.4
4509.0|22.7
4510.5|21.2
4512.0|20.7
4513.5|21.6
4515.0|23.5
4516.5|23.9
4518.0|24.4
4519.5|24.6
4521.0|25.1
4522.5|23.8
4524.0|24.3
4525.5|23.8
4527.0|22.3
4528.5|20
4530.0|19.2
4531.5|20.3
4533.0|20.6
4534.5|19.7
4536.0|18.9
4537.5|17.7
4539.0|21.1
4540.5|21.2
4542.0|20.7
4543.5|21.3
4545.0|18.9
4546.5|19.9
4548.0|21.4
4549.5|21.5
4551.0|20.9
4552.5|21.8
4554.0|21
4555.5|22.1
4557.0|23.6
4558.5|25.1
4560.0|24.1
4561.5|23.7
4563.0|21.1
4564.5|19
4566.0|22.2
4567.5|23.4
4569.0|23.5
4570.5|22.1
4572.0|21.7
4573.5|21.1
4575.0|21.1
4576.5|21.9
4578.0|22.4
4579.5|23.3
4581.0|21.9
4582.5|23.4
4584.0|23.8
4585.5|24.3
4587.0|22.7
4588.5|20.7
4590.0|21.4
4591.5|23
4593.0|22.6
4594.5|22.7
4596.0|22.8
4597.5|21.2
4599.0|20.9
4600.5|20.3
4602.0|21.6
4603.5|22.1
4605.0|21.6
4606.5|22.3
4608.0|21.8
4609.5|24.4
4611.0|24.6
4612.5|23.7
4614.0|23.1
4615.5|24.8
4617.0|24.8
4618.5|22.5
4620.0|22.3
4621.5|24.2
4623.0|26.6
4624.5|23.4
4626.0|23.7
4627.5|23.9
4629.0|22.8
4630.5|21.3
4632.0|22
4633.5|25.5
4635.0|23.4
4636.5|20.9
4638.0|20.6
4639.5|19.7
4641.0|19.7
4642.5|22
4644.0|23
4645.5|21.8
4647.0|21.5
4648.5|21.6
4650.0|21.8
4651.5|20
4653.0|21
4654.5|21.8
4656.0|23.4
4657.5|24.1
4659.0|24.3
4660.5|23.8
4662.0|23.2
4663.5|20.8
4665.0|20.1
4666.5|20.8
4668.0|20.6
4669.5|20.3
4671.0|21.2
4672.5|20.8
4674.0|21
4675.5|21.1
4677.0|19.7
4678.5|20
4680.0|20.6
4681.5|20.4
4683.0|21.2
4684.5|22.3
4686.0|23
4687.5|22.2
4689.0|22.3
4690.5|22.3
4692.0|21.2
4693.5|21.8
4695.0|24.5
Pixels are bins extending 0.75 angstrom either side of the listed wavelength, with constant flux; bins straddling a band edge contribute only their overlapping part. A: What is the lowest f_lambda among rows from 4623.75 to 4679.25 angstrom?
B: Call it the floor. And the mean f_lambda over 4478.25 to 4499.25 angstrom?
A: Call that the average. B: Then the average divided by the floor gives 1.05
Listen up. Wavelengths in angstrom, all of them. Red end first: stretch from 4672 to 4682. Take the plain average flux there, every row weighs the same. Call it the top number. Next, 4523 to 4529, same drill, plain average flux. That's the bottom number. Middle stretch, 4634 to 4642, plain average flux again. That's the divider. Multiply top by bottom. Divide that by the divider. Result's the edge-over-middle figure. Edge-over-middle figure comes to 22.2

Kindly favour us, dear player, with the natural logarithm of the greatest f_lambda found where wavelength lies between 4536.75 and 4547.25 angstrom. 3.06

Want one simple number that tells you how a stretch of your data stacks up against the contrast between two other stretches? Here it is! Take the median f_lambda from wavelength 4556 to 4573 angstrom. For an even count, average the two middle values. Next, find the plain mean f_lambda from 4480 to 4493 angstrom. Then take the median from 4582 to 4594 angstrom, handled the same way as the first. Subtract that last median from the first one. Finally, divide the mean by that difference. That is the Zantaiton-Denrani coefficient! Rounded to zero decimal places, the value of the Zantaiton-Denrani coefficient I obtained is 38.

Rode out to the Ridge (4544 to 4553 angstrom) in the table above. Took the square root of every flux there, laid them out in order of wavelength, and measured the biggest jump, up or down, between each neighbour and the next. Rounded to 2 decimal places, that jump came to 0.17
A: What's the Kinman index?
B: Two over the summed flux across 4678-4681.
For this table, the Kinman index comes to 0.049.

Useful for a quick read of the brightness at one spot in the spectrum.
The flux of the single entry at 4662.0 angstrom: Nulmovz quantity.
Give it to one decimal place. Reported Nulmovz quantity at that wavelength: 23.2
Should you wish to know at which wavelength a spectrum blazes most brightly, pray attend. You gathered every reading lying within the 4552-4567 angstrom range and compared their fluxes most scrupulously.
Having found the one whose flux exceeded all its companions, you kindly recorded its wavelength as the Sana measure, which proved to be 4558.5 angstrom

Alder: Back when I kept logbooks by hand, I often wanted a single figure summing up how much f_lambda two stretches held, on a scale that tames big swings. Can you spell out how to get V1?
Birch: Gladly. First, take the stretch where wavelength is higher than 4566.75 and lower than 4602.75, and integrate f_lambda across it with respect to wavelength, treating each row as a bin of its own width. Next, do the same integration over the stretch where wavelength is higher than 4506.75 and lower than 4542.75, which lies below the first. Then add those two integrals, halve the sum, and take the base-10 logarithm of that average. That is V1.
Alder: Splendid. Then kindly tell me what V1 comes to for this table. 2.900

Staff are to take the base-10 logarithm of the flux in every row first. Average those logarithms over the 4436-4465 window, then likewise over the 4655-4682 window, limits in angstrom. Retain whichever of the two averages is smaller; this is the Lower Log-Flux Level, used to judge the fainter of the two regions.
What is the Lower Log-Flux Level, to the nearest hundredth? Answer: 1.30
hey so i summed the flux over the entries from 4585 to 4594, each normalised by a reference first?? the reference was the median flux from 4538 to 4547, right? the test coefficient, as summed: 6.44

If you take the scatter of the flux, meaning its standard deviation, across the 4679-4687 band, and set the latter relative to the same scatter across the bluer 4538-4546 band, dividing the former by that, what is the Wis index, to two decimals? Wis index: 1.12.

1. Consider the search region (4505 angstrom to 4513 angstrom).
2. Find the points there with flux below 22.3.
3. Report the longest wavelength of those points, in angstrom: 4512.0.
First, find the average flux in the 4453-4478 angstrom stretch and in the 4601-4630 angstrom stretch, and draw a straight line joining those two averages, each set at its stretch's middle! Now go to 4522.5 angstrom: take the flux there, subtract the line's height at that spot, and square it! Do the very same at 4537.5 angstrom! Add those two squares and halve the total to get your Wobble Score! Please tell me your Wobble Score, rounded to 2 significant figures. 11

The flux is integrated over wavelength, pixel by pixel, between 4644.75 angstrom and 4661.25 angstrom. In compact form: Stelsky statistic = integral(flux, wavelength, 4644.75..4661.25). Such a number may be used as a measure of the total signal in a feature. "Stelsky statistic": 368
